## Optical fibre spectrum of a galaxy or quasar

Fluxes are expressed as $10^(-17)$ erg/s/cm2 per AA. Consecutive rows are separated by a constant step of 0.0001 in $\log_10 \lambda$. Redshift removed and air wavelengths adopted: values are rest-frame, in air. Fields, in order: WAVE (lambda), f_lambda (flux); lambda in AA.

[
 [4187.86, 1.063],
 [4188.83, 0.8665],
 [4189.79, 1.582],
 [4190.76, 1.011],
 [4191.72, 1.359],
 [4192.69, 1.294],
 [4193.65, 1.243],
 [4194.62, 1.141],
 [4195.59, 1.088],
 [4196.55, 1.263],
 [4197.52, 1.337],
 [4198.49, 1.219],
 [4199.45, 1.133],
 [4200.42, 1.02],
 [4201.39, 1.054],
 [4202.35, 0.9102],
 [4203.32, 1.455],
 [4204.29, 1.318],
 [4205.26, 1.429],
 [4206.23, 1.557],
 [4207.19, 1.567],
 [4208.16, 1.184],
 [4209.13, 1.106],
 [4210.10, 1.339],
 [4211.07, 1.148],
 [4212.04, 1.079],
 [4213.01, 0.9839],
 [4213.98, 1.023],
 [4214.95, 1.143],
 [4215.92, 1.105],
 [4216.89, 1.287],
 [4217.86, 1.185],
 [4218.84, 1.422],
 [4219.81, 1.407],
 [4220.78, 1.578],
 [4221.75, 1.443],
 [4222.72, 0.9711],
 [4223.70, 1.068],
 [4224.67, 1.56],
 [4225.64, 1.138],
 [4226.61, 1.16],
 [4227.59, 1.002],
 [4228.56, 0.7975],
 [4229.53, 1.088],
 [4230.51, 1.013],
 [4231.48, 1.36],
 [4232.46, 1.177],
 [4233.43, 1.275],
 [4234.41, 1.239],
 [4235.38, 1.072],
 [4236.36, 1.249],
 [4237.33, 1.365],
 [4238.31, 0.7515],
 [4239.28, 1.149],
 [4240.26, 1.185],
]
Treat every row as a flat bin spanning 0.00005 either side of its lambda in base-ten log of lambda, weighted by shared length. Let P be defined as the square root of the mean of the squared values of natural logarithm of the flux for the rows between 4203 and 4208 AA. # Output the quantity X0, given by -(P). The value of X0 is -0.39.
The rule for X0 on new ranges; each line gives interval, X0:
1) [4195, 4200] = -0.20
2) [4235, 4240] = -0.22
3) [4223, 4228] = -0.22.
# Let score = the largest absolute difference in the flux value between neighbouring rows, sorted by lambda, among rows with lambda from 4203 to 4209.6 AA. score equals 0.38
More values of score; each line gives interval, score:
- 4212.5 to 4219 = 0.24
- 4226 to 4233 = 0.35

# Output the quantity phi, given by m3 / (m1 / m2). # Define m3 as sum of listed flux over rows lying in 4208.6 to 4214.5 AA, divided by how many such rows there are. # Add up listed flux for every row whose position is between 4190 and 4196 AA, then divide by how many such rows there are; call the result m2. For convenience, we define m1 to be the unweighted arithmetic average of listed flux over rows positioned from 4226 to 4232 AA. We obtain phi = 1.24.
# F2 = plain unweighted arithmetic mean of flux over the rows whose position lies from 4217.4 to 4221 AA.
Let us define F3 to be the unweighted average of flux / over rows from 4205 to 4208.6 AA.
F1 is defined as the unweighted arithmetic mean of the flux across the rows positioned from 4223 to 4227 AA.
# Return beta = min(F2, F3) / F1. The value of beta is 1.14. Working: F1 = 1.23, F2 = 1.40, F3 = 1.43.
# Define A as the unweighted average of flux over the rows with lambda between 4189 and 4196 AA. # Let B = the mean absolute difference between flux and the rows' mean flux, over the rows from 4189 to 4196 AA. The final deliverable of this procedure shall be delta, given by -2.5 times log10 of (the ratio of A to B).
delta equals -2.35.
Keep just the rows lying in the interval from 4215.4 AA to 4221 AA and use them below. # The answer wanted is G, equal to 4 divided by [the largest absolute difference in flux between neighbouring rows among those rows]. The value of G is 17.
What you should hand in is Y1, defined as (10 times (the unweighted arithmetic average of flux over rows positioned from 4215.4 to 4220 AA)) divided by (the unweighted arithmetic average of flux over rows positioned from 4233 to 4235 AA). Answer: 10.2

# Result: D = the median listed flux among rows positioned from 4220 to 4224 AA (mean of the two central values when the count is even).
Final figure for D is 1.26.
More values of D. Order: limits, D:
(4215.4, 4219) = 1.24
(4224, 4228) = 1.15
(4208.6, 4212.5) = 1.13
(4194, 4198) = 1.20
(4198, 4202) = 1.09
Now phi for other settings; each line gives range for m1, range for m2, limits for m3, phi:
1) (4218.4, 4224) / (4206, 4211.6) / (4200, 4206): 1.20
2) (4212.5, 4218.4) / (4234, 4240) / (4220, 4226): 1.31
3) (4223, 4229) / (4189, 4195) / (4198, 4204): 1.28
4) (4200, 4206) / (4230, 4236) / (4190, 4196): 1.18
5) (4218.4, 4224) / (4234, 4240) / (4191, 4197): 1.07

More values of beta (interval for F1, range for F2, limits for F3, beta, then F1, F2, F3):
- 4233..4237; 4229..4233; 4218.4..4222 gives 0.96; 1.21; 1.16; 1.46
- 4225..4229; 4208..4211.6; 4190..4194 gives 1.17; 1.02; 1.19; 1.23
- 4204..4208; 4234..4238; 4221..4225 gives 0.84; 1.47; 1.23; 1.26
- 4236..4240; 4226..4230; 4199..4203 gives 0.90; 1.13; 1.01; 1.03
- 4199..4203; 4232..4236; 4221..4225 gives 1.16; 1.03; 1.19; 1.26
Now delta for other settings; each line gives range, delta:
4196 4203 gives -2.44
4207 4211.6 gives -2.34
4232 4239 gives -2.28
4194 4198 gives -2.79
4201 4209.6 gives -2.03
